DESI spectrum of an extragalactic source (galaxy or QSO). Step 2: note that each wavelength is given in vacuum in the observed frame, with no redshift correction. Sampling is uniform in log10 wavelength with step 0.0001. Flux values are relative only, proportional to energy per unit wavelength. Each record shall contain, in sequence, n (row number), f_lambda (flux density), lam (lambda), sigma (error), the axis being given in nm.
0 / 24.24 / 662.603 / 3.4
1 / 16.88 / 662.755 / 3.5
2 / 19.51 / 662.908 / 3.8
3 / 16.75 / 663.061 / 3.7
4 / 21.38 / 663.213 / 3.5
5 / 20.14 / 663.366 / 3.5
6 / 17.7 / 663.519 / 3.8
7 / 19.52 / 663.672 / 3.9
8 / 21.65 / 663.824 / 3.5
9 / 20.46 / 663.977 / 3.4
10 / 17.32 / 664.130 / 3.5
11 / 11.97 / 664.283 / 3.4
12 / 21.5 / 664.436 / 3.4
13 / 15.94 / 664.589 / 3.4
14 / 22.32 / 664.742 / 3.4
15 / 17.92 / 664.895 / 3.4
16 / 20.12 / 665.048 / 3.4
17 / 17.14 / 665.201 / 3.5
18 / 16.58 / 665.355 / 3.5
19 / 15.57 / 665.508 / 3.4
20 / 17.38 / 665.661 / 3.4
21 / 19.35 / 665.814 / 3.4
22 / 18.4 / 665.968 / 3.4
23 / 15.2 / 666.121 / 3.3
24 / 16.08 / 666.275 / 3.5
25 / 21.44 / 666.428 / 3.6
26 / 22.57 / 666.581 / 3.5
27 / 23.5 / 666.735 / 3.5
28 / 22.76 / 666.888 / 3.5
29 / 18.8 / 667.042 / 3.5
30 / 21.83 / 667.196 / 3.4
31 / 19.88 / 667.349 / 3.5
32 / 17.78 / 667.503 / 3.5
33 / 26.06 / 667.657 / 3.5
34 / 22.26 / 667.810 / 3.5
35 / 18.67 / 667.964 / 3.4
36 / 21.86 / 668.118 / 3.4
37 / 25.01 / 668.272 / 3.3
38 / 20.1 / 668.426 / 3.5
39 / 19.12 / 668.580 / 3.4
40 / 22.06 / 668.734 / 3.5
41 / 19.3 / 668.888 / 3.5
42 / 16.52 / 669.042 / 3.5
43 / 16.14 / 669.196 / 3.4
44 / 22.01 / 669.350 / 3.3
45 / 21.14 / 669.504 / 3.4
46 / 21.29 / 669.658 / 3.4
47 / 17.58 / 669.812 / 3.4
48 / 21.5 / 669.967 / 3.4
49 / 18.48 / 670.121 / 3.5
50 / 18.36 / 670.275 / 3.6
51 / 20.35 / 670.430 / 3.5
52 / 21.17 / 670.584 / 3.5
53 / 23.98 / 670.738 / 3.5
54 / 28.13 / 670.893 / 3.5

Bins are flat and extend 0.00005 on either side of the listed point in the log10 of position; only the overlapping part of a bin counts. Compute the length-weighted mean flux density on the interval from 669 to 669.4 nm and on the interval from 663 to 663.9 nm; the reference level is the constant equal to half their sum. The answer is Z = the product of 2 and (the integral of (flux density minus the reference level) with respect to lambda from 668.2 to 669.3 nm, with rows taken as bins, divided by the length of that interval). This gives 1.8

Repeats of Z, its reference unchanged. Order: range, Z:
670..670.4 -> 0.3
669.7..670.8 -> 2.7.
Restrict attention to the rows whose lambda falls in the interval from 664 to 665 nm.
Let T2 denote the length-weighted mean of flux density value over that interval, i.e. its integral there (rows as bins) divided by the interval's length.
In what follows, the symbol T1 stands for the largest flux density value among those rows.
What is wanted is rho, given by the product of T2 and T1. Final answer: 403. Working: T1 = 22.32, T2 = 18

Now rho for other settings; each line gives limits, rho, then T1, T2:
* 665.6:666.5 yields 385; 21.44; 18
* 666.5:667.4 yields 508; 23.5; 22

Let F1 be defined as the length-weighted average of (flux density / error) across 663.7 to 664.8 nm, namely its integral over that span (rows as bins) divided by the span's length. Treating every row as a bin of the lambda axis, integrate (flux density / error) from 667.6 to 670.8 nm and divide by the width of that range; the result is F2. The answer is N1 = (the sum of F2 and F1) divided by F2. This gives 1.91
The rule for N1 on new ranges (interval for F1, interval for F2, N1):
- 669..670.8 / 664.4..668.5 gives 2.00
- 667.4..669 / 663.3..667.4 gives 2.12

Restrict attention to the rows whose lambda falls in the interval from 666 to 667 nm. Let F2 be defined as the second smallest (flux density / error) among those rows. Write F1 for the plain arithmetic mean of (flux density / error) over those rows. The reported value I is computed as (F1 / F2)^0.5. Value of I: 1.12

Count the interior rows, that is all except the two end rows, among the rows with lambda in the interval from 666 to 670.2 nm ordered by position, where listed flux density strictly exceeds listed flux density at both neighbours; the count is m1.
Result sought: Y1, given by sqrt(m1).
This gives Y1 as 2.8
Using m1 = 8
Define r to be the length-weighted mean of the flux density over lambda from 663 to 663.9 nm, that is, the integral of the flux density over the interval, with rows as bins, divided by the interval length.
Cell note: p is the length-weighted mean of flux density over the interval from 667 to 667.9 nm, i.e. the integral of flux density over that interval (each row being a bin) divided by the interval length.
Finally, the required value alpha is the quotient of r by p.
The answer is 0.93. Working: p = 21.2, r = 19.6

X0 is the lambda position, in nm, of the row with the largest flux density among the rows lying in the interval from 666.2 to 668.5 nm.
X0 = 667.657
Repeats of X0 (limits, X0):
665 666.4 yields 665.048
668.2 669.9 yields 668.272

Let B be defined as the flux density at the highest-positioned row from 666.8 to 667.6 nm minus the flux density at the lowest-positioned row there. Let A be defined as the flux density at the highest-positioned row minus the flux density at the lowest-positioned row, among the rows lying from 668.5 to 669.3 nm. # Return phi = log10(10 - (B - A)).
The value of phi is 1.08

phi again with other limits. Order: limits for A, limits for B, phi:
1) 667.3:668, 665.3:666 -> 0.84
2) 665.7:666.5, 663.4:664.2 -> 1.10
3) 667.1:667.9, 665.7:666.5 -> 0.92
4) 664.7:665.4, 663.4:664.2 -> 0.67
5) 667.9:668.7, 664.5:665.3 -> 0.97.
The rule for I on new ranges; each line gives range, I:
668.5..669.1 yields 1.00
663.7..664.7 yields 1.06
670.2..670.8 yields 1.01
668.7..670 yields 1.10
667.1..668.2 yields 1.06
